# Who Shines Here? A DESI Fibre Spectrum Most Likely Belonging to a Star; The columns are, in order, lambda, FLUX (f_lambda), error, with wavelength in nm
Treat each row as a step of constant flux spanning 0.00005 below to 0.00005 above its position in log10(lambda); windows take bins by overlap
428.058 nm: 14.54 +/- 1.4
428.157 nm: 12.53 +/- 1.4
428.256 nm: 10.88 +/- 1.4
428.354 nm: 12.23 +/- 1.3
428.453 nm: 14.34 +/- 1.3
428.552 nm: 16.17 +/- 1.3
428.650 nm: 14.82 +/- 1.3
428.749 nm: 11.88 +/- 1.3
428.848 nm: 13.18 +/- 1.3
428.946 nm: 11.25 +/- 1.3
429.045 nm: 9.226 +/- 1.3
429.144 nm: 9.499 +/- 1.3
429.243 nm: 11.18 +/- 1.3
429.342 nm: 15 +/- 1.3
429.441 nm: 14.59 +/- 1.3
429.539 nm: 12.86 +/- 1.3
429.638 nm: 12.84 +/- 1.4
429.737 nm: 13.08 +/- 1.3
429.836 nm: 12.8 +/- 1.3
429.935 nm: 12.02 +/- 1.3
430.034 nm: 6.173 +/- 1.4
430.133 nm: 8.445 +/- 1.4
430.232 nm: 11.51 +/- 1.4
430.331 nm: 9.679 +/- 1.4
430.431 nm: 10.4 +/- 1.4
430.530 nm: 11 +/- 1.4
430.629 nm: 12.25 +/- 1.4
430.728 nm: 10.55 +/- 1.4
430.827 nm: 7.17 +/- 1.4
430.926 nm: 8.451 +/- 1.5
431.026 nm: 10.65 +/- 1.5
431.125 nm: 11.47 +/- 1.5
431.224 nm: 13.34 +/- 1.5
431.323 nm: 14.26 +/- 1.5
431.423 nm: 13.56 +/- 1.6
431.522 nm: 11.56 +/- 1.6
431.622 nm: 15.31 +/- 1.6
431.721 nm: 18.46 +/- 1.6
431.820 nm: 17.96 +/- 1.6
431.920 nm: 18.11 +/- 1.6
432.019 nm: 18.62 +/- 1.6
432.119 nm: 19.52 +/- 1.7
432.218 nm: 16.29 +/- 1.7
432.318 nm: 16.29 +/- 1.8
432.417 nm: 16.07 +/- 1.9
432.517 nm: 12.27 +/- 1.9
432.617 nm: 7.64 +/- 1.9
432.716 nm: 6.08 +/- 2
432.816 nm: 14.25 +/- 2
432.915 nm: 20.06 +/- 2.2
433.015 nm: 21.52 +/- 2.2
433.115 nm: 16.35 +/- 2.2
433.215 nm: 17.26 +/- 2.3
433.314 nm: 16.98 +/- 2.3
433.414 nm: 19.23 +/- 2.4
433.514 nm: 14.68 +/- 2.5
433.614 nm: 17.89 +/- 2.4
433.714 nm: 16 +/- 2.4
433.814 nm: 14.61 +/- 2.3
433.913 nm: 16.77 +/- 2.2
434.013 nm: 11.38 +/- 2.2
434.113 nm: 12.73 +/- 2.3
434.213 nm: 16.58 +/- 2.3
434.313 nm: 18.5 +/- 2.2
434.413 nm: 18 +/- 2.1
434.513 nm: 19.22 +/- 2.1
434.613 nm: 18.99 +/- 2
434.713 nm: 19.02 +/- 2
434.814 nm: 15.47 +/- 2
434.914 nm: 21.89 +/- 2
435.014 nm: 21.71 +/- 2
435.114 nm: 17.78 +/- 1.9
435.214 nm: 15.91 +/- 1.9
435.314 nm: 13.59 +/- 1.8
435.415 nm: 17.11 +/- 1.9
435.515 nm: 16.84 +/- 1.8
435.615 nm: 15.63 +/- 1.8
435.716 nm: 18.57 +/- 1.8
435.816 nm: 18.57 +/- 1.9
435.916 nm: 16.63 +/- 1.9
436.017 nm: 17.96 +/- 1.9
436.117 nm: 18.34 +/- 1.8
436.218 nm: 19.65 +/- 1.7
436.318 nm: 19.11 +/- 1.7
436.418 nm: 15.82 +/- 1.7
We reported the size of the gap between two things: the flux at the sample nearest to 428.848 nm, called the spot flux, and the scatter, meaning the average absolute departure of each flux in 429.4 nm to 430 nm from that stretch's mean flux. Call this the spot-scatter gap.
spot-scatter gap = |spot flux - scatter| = 12.6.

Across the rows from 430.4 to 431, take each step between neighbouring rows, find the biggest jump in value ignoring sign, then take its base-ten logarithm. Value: 0.53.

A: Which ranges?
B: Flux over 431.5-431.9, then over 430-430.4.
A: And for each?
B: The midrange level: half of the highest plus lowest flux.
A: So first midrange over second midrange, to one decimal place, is 1.7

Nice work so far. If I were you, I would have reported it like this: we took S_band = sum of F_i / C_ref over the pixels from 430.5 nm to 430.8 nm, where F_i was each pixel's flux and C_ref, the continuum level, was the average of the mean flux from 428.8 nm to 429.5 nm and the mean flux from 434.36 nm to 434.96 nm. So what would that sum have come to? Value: 2.2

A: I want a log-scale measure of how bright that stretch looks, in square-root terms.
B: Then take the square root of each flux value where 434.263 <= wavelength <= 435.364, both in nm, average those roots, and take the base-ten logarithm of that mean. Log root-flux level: 0.63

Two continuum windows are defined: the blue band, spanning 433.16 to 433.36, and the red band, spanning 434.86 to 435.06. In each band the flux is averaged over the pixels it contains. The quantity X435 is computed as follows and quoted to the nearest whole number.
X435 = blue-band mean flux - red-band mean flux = -5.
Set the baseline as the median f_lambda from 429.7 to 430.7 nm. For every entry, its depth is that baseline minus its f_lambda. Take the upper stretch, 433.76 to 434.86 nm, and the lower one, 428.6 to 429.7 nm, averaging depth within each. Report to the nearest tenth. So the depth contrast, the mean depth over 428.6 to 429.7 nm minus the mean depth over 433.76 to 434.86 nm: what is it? 4.1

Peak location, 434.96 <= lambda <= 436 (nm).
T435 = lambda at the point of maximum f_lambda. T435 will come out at 435.014 nm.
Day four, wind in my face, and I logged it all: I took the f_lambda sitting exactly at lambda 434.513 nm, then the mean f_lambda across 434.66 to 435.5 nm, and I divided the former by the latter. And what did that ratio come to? 1.08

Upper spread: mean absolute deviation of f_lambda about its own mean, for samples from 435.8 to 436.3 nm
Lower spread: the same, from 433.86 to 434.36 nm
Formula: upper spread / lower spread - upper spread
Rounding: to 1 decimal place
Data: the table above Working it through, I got -0.4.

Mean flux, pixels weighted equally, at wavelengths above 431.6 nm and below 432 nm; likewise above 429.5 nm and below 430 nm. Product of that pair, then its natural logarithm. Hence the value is 5.4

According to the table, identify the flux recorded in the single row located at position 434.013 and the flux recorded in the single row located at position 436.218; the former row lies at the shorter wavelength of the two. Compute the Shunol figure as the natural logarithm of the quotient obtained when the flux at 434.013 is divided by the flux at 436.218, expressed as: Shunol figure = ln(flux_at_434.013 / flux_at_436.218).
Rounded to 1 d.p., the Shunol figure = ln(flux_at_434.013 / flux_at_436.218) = -0.5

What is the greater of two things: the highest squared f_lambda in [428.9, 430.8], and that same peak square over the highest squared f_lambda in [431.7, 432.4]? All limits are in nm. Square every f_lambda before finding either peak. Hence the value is 225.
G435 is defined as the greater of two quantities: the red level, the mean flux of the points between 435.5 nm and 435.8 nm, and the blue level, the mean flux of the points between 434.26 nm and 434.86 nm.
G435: 18.2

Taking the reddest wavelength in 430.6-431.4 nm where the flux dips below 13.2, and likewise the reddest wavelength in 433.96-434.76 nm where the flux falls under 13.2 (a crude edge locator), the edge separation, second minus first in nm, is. 2.99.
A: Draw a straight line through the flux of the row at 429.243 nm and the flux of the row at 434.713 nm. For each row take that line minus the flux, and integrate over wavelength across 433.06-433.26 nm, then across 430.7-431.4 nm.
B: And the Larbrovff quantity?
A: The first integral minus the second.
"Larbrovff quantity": -2.0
